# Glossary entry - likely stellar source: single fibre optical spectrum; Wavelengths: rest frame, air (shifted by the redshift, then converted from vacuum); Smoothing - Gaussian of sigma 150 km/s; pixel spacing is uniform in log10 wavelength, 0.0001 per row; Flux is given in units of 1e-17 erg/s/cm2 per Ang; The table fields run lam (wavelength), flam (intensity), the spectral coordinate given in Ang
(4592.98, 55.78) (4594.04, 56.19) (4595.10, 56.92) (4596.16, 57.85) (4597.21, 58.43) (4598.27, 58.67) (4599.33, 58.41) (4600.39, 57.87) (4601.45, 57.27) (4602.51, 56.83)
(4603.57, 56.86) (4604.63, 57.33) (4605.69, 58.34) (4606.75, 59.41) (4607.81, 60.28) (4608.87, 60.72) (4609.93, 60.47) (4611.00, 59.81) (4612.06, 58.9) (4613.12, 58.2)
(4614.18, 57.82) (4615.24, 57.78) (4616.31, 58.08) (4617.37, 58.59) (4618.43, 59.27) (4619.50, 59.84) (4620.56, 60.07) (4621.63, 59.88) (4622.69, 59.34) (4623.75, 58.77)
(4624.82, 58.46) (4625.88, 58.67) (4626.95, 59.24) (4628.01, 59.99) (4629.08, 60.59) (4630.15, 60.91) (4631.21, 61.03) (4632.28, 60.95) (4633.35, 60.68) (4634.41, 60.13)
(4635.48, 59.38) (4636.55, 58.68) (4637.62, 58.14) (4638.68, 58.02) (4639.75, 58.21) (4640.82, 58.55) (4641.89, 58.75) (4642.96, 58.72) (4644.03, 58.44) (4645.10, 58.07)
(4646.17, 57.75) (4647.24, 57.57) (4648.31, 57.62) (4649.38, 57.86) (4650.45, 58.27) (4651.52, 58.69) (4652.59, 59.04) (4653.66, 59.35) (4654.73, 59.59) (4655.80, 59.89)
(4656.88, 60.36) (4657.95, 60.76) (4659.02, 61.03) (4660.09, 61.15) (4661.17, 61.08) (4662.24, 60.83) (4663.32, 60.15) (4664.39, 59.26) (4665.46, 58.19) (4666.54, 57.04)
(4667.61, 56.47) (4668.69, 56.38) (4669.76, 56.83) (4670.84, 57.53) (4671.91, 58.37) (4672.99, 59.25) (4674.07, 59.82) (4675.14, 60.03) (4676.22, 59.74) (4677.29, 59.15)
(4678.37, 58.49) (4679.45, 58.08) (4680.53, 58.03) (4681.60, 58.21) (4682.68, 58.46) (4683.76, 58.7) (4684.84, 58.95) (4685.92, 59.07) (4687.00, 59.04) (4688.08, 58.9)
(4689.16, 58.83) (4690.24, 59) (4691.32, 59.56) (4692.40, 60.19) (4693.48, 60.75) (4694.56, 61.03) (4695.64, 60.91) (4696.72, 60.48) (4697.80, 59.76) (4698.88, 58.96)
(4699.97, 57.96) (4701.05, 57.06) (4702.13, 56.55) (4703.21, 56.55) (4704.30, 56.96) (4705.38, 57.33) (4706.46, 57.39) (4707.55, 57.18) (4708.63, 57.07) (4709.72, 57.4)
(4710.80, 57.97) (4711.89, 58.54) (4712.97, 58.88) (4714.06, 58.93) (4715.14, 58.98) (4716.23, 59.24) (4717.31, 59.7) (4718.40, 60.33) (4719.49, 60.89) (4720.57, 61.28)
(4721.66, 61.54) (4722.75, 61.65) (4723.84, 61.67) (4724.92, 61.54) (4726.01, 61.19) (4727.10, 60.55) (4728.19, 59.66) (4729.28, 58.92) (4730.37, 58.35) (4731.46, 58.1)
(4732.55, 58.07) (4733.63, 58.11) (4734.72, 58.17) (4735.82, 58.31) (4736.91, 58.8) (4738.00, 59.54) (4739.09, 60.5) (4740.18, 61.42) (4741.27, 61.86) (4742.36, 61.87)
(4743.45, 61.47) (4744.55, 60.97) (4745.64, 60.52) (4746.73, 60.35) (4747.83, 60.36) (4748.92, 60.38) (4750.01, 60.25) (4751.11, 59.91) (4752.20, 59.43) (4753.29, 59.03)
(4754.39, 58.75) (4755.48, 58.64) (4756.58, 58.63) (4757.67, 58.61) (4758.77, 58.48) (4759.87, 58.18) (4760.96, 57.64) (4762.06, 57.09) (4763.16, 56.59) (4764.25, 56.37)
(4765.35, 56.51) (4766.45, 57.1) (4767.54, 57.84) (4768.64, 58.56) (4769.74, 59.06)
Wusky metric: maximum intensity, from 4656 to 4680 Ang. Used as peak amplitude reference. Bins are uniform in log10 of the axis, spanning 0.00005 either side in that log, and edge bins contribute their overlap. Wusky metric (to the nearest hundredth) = 61.15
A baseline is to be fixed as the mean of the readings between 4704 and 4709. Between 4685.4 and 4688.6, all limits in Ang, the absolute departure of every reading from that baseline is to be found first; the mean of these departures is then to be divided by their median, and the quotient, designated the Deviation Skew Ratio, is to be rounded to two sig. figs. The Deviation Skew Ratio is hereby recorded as 0.98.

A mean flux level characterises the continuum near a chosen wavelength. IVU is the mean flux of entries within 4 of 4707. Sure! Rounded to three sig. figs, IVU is 57.2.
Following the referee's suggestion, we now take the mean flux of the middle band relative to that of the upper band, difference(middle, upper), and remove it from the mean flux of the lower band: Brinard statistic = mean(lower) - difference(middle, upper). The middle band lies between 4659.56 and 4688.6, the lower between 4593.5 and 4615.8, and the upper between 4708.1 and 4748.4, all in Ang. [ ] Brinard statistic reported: 59.3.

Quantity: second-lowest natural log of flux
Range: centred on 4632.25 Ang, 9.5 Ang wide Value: 4.08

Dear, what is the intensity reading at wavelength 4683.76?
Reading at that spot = 58.7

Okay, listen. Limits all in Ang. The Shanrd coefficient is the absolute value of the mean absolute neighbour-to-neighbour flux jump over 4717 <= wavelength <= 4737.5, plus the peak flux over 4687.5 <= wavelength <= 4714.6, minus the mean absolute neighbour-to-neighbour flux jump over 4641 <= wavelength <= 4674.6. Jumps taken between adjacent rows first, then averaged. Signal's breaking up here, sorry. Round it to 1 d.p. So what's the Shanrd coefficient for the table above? 60.9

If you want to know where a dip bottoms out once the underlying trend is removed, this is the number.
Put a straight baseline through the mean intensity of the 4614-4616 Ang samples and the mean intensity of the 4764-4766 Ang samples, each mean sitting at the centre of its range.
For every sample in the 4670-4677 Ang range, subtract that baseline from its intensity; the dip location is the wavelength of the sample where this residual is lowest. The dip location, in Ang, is 4670.84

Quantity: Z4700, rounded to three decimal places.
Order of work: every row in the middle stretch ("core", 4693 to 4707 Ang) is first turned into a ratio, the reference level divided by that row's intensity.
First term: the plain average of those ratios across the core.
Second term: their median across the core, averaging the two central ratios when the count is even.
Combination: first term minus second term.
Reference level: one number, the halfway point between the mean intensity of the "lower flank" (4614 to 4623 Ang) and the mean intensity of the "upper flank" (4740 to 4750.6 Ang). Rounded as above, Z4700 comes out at -0.010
